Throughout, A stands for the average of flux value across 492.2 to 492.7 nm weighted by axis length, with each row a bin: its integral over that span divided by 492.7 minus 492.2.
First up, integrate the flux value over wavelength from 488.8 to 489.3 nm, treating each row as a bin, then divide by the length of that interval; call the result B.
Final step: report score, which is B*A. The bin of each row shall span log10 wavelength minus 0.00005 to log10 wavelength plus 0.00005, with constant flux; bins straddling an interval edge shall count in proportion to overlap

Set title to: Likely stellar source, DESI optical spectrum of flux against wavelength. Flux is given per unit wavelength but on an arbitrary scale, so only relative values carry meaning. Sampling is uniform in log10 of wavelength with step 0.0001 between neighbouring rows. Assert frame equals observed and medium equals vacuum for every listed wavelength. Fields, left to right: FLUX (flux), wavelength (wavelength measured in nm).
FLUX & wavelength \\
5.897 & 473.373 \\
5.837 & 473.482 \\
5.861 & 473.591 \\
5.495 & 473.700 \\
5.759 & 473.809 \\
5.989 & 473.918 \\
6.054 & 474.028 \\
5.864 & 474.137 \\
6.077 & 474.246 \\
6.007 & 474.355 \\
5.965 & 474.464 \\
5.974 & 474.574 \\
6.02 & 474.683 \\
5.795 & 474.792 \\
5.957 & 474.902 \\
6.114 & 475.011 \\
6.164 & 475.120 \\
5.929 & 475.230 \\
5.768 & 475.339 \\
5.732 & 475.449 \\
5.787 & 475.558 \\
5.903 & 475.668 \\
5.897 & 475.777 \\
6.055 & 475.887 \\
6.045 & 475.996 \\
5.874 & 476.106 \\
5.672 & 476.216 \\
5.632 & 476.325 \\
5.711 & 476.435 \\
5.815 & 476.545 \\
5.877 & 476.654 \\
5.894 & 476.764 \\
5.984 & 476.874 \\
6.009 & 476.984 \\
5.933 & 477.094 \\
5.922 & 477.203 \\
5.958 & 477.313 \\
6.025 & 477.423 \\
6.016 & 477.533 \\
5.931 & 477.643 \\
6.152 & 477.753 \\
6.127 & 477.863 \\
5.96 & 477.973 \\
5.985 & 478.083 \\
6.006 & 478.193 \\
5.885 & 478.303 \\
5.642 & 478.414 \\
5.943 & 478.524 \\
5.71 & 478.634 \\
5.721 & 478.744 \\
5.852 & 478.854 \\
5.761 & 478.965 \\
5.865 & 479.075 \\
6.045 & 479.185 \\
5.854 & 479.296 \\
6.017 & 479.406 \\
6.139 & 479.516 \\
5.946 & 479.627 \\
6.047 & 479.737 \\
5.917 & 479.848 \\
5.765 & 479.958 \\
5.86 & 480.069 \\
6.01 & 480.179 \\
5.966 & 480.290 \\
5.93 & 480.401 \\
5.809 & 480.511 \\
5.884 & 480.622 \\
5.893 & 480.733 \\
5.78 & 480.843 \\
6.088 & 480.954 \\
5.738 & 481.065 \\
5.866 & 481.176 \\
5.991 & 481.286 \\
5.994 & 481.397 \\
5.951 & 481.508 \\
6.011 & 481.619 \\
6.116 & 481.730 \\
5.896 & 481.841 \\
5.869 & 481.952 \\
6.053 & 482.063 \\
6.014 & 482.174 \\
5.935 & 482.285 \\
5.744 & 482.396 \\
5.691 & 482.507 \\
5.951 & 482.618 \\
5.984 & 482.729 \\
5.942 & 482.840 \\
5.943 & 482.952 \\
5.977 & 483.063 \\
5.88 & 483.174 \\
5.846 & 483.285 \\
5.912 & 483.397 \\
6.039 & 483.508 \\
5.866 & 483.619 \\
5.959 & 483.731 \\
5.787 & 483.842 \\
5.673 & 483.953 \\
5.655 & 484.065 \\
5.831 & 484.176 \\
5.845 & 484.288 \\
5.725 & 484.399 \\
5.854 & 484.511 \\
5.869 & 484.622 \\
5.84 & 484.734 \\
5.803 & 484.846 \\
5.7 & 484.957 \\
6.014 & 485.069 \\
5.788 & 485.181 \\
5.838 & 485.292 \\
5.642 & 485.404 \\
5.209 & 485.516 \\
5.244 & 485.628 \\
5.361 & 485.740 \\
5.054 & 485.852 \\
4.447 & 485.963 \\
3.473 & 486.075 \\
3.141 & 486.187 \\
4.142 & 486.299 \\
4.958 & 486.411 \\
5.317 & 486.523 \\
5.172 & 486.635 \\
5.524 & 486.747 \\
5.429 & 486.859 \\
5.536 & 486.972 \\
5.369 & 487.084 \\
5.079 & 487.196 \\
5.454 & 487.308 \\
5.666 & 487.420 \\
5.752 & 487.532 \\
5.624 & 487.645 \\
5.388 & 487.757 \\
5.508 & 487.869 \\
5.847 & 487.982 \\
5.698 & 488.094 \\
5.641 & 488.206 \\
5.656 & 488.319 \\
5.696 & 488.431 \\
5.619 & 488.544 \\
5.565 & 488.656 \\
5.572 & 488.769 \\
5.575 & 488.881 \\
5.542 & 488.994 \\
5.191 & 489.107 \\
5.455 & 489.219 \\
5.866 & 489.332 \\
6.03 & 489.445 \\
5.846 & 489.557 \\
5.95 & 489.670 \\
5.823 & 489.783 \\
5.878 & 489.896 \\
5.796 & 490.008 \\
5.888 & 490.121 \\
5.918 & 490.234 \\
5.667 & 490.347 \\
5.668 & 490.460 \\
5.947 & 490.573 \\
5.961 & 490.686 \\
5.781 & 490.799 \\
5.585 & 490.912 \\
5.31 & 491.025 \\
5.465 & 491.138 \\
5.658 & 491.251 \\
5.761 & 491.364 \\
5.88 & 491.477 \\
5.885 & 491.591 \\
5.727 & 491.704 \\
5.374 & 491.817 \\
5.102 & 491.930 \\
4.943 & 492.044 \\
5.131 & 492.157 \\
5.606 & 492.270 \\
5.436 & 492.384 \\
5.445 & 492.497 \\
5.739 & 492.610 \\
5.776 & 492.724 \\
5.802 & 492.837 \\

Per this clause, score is 30.4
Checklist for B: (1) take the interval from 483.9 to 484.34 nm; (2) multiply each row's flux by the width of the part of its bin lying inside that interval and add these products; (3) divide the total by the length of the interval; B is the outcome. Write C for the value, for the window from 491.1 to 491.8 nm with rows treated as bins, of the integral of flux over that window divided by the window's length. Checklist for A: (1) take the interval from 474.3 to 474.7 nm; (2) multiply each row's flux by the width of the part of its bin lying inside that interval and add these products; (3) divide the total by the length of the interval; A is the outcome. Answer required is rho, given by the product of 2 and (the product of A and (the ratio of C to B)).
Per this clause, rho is 11.9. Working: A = 5.99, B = 5.7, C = 5.72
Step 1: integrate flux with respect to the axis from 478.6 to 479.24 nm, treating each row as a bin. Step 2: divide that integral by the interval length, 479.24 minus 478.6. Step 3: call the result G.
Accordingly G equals 5.83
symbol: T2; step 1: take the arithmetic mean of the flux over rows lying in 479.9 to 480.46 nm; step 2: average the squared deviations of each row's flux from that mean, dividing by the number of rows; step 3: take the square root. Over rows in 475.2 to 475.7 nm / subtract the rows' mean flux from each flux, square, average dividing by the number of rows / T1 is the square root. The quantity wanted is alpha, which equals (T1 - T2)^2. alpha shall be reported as 0.000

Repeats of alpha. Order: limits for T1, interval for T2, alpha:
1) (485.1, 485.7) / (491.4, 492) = 0.002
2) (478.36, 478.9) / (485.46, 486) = 0.046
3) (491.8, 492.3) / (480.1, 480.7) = 0.027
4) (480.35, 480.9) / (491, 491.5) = 0.022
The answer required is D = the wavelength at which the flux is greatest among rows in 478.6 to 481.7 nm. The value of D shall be 479.516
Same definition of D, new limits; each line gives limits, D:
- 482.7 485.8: 483.508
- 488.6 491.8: 489.445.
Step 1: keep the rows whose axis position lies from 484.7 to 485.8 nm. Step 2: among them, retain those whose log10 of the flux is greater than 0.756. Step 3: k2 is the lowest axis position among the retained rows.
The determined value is 484.734 nm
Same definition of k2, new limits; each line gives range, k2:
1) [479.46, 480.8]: 479.516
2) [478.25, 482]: 478.303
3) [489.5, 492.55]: 489.557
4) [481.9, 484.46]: 481.952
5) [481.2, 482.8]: 481.286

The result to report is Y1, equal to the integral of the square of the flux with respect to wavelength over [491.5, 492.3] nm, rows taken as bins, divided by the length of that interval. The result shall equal 29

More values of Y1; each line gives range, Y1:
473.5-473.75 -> 33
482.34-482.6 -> 33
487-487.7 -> 30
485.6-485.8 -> 28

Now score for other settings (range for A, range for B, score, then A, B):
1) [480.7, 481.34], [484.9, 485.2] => 34.5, 5.90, 5.84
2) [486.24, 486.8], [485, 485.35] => 29.4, 5.01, 5.87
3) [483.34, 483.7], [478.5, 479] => 34.3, 5.93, 5.79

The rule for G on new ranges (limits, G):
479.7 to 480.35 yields 5.92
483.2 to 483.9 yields 5.90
